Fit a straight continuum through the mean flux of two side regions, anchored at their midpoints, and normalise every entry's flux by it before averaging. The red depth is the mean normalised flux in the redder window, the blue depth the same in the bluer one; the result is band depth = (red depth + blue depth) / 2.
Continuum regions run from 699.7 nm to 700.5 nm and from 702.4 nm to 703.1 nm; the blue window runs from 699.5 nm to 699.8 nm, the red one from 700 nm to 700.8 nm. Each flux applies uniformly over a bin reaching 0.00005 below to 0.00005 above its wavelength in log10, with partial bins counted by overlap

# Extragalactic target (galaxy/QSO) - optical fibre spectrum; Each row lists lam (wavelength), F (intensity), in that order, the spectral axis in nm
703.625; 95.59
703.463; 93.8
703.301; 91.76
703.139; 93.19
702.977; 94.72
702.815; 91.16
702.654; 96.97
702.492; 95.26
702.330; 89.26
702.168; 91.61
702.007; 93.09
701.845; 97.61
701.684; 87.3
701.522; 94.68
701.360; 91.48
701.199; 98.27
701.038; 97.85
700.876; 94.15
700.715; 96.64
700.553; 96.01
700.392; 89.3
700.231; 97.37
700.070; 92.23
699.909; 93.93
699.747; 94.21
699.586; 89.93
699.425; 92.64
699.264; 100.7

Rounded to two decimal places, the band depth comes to 1.00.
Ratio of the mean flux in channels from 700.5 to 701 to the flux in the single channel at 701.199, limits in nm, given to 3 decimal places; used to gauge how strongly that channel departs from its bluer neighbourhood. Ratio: 0.973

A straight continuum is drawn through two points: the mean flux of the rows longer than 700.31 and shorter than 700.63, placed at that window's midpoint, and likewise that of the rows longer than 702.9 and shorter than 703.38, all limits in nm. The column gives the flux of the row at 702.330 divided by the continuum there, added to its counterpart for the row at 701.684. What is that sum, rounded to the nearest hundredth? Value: 1.90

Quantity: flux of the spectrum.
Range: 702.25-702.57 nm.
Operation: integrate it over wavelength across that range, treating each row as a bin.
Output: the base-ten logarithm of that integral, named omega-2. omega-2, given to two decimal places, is 1.47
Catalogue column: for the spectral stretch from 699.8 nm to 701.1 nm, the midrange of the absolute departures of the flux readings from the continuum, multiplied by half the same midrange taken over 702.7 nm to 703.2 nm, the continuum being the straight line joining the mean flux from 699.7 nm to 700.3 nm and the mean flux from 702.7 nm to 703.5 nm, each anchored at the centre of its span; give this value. 1.4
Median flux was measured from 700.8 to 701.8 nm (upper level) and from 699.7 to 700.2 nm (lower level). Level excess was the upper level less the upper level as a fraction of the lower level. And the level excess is 93.41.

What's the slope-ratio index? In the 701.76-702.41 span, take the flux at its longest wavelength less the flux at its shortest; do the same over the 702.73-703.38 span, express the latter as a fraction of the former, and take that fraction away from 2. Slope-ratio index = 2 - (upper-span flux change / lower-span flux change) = 2.1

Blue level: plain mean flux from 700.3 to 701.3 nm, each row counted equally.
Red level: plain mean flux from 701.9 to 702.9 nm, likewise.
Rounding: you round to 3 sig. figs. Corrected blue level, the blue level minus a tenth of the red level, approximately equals 86.1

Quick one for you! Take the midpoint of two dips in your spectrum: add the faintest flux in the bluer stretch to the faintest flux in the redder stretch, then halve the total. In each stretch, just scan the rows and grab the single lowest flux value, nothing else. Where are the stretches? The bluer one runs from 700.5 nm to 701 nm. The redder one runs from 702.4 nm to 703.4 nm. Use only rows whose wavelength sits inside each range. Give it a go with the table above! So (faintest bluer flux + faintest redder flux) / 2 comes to 93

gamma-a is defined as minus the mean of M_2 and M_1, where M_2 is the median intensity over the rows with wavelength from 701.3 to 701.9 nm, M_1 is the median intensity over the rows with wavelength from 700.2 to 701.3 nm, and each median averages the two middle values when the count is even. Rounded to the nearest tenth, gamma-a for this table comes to -94.9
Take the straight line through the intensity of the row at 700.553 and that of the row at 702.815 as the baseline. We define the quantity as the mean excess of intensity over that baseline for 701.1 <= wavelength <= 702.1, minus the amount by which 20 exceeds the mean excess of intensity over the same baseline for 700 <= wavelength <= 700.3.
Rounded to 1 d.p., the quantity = -22.1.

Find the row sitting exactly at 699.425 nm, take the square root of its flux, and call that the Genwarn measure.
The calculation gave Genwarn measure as 9.62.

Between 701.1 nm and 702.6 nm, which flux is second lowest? 89.26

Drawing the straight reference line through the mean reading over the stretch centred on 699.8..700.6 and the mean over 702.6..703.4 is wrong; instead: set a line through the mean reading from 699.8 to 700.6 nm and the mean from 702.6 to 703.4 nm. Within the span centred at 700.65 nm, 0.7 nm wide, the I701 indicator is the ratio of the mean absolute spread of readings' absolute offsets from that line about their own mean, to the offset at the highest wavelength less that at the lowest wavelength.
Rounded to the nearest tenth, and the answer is -0.3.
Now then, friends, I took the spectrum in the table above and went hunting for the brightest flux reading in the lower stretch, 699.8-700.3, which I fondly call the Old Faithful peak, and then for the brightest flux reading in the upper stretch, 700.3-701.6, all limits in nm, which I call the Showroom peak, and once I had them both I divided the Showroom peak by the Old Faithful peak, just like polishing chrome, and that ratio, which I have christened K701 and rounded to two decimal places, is 1.01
